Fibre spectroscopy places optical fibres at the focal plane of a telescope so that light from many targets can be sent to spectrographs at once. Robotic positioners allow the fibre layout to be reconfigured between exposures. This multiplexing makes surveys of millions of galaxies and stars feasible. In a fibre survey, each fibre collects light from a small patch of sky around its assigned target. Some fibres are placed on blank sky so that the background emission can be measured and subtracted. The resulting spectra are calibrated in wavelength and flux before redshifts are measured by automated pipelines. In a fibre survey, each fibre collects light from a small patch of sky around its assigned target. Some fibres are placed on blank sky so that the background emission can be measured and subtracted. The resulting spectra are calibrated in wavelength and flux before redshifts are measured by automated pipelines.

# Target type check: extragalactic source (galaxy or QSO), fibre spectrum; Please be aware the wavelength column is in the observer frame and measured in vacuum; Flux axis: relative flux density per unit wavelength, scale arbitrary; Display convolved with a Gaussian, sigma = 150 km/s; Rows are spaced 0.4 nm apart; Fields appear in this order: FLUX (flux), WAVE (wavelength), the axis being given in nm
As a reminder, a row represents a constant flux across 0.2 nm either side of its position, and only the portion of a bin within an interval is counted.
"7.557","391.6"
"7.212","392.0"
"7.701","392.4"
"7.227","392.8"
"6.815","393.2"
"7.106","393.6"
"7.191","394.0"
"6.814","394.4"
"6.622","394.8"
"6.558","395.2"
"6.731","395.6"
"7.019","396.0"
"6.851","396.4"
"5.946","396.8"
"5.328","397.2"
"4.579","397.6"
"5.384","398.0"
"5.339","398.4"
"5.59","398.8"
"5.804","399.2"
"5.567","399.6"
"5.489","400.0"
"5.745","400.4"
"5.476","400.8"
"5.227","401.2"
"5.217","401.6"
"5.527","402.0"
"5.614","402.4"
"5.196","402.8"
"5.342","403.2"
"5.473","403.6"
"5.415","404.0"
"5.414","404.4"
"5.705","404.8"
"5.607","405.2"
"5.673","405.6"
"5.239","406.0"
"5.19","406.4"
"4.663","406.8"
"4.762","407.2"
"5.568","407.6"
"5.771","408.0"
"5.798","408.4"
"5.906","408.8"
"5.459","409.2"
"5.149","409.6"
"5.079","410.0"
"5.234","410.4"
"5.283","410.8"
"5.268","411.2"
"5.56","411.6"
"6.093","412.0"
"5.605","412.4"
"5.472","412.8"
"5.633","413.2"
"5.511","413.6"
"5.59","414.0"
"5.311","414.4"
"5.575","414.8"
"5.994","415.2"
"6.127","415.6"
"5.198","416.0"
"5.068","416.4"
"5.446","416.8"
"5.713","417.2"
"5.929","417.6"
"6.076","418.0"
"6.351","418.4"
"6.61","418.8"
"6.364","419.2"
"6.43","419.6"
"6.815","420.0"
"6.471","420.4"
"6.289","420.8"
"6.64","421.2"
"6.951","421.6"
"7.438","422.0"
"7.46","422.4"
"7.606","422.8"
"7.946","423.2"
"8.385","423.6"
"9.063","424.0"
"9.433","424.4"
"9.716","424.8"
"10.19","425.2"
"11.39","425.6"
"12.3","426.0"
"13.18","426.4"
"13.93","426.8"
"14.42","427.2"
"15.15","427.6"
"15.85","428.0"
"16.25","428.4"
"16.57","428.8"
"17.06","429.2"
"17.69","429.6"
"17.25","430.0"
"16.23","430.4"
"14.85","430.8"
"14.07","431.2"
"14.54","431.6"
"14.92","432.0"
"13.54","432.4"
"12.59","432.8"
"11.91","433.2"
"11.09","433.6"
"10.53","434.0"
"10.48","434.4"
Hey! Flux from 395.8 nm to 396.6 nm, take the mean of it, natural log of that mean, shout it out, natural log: 1.94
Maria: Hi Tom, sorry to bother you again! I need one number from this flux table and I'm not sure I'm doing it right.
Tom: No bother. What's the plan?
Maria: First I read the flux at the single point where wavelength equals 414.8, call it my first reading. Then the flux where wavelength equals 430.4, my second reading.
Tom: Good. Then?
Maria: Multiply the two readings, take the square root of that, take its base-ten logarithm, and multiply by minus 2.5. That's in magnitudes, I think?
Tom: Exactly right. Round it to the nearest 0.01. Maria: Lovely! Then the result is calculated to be -2.45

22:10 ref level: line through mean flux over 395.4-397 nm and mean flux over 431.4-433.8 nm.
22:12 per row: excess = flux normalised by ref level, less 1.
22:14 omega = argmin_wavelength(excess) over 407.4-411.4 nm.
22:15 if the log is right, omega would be 410.0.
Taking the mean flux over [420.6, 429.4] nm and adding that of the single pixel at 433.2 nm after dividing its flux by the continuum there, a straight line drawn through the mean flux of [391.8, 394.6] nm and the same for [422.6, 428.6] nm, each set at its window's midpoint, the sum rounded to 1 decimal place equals 12.0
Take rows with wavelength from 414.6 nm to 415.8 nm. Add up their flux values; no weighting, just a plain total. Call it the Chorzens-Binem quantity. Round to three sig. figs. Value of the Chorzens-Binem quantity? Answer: 17.7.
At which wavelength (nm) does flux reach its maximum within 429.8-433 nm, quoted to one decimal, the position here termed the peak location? 430.0 nm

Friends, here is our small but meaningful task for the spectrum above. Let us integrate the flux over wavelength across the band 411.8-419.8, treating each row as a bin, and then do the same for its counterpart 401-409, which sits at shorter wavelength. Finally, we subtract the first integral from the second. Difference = -3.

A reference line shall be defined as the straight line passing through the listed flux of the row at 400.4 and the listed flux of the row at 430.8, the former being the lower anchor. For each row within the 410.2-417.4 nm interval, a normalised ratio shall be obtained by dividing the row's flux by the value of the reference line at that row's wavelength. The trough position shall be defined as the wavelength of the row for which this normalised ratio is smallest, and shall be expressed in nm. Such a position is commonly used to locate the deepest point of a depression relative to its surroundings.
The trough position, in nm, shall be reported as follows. 416.4 nm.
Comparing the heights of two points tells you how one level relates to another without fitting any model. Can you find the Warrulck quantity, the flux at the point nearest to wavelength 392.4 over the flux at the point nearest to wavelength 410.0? 1.5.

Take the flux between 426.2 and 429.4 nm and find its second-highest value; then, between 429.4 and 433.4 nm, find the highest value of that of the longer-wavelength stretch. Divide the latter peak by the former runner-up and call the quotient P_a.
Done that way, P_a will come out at 1.07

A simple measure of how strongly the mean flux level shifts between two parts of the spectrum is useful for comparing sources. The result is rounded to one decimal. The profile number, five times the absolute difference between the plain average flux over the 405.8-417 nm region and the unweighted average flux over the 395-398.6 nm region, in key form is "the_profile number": 2.6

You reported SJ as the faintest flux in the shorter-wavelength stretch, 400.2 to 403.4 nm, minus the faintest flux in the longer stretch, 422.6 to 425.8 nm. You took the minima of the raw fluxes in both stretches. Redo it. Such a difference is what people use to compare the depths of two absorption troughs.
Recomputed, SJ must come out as -2.4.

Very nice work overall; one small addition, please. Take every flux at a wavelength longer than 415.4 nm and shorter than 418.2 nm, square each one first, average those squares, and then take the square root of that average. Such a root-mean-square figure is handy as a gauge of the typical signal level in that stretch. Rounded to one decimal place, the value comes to 5.7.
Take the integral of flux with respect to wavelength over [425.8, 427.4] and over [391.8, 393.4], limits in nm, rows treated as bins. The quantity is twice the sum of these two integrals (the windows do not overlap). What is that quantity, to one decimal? 66.2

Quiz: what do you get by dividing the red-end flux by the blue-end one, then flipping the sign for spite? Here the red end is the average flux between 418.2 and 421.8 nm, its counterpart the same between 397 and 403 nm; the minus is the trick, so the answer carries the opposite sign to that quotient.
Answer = -1.21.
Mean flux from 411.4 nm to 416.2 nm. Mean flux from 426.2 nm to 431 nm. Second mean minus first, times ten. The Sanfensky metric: 101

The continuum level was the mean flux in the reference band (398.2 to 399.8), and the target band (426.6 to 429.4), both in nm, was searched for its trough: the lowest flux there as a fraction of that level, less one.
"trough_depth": 1.50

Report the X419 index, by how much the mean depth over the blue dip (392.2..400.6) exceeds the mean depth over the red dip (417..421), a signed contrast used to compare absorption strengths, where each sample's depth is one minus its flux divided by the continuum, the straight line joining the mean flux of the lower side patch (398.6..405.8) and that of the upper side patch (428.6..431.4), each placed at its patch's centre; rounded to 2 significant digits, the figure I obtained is -1.7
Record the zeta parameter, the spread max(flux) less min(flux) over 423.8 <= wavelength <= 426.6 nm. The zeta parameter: 4.1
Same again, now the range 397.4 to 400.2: 1.2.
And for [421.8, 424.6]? 2.0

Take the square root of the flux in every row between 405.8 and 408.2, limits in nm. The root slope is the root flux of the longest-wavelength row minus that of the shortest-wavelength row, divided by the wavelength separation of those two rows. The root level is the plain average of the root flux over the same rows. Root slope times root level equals 0.1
